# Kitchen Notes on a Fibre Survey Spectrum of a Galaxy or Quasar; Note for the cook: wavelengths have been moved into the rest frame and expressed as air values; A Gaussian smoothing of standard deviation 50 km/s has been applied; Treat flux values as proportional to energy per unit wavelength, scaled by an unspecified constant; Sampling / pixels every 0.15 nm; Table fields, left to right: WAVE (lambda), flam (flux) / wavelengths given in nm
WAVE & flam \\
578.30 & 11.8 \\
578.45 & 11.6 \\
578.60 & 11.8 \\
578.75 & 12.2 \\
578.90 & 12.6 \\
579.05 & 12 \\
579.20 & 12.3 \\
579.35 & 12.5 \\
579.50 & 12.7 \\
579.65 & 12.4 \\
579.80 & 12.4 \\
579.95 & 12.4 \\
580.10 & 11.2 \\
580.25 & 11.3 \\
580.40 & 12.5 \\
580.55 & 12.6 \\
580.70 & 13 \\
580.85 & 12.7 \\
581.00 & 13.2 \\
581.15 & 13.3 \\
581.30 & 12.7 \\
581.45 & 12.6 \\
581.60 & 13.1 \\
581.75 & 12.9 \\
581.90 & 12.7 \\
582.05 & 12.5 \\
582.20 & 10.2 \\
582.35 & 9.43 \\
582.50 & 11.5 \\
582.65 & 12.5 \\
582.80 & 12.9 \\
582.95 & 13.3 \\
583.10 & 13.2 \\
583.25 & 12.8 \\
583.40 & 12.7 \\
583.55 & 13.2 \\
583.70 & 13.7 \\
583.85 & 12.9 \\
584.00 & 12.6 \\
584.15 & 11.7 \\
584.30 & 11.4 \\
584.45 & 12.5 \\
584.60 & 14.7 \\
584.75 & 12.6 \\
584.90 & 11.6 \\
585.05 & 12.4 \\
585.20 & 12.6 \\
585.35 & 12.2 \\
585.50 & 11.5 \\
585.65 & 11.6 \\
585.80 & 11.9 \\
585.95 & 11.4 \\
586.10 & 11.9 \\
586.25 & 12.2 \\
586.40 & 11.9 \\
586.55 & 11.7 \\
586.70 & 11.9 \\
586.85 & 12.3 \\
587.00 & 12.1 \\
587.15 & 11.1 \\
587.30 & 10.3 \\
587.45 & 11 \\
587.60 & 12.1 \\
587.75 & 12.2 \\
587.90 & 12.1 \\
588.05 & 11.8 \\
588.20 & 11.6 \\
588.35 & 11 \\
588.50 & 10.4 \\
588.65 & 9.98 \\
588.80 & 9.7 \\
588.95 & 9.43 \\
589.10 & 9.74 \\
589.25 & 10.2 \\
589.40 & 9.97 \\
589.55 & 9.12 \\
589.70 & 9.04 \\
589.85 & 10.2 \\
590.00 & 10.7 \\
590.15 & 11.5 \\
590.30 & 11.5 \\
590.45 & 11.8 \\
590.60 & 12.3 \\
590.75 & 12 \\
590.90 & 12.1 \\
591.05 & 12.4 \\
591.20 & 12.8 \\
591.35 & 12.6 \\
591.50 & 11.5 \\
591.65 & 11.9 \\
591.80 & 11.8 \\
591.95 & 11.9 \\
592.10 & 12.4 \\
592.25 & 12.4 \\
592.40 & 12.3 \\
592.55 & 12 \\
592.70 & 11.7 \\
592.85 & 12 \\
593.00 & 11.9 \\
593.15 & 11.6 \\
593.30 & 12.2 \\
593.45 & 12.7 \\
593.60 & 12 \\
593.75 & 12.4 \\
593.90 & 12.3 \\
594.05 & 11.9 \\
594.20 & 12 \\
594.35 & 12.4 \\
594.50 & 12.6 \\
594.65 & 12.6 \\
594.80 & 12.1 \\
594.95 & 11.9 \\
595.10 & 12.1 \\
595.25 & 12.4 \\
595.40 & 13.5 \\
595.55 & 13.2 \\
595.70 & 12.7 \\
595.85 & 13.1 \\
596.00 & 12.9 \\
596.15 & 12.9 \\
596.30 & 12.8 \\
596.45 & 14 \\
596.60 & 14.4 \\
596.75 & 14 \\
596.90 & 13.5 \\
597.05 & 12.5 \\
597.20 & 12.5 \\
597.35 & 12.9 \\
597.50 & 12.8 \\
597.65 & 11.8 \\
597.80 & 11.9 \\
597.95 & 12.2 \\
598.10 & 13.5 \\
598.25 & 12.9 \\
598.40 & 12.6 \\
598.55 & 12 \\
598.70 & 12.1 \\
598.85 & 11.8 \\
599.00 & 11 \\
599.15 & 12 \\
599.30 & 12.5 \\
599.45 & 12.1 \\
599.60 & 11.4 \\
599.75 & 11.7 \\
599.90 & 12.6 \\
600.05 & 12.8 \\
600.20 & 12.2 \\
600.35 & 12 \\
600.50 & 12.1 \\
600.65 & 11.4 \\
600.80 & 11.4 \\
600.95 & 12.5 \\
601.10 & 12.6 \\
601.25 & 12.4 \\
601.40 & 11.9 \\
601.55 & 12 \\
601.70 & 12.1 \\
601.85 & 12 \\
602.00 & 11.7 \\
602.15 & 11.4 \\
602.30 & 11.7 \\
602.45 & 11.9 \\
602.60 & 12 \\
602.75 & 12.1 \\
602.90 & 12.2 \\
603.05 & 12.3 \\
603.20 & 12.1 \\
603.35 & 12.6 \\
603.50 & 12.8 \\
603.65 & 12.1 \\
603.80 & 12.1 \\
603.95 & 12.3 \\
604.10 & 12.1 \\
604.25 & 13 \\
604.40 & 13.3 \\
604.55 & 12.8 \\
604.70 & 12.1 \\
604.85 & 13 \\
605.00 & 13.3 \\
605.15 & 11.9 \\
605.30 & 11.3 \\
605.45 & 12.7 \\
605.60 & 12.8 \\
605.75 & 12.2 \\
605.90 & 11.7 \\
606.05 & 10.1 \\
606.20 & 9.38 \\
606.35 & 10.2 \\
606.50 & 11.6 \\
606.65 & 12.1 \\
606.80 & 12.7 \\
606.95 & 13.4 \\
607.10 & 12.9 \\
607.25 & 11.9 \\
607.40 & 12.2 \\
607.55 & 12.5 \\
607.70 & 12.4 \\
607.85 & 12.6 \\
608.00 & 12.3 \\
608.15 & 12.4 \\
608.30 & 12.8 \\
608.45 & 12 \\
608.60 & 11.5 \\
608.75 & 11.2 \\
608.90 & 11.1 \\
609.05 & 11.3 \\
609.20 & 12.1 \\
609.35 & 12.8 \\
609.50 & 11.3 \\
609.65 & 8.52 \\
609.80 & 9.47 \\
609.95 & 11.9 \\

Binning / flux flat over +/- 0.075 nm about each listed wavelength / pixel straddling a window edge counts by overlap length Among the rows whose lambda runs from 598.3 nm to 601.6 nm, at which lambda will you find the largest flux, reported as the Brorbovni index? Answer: 600.05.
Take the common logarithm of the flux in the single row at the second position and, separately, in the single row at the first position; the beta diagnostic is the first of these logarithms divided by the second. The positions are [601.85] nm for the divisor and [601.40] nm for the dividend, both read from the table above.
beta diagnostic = 1.00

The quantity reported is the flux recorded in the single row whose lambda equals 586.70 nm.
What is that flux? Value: 11.9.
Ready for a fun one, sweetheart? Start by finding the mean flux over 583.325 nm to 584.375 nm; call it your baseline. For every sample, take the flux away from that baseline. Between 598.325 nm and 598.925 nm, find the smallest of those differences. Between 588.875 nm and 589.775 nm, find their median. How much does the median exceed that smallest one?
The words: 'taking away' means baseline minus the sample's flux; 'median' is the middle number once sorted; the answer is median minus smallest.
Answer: 3.0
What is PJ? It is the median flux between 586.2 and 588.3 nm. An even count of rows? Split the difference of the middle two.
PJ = 11.9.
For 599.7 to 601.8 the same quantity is 12.1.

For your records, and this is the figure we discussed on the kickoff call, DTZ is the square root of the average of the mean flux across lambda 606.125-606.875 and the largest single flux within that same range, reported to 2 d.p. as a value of 3.46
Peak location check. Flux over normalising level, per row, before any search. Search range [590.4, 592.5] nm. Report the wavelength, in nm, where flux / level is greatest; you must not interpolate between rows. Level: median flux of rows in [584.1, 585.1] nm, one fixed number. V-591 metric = 591.20 nm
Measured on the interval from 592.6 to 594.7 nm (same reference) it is 593.45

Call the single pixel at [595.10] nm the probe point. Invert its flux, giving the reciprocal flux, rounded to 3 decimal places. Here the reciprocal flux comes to 0.083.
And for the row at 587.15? 0.090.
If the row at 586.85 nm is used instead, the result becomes 0.081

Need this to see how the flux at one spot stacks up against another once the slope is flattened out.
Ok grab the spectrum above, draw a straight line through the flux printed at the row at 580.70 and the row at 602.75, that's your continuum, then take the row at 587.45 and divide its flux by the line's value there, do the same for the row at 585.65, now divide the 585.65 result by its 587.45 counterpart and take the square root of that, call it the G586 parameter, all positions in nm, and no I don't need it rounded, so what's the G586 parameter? 1.02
